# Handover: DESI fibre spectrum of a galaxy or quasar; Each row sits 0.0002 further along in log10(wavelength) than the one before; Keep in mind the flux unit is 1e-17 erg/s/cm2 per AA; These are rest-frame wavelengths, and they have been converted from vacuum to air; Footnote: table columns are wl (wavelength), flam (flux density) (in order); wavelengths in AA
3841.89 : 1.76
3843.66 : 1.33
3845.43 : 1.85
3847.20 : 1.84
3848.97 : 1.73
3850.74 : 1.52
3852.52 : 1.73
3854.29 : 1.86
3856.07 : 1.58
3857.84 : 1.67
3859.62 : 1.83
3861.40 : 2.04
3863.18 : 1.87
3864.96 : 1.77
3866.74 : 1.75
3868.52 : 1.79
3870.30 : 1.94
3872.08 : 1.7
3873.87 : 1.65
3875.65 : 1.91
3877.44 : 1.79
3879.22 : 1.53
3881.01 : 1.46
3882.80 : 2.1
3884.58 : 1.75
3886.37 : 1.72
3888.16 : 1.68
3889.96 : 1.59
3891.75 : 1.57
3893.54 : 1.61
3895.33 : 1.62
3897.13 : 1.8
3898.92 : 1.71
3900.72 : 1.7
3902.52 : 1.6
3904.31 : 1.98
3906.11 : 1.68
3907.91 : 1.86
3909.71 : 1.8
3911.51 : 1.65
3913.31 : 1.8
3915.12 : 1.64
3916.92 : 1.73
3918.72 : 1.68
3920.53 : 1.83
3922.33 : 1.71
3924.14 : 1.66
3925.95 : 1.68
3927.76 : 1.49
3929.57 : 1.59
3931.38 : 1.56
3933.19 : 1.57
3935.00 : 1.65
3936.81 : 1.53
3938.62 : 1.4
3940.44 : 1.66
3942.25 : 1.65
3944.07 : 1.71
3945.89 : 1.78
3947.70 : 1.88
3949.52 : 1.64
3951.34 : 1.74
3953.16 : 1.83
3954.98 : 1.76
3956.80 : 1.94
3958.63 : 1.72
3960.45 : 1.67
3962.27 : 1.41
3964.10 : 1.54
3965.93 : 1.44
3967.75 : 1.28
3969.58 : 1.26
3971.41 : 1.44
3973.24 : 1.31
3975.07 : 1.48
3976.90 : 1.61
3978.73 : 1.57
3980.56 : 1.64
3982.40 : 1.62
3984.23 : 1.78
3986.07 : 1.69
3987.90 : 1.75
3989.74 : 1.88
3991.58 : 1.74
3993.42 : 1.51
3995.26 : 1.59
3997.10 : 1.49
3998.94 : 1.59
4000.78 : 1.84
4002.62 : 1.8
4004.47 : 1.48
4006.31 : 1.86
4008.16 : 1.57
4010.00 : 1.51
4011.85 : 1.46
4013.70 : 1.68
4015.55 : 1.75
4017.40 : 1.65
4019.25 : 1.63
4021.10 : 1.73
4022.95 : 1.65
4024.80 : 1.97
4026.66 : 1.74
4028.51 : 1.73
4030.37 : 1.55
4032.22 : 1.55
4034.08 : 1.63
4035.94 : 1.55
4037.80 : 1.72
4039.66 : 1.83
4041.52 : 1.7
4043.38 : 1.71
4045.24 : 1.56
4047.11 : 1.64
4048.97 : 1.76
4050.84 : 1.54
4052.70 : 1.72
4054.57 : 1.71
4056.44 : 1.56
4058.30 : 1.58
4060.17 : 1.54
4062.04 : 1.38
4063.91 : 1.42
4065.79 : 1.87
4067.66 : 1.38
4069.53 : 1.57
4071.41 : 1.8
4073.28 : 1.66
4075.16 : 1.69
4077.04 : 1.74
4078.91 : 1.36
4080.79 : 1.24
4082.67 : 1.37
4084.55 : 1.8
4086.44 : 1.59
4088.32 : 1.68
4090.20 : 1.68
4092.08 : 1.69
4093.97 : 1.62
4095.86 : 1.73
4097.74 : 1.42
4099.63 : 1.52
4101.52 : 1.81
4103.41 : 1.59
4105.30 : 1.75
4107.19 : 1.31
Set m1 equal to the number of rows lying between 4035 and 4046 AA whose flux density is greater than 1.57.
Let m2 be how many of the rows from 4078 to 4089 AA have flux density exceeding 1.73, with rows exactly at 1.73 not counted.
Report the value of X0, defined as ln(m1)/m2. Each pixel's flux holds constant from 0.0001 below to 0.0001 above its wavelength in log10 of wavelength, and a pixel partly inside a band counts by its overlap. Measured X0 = 1.4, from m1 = 4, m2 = 1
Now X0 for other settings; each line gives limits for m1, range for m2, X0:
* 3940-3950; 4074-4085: 0.9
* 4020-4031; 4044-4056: 1.6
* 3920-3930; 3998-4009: 0.5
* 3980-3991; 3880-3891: 0.9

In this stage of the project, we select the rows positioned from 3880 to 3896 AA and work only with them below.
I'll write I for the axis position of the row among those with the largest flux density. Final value 3882.80 AA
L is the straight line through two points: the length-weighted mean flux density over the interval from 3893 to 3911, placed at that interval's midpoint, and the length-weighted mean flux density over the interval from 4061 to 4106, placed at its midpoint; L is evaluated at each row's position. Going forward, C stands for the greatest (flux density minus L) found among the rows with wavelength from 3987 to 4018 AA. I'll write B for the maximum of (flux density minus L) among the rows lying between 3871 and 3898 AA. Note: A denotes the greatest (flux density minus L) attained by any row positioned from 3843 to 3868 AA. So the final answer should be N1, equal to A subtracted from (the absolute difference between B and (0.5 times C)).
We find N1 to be -0.029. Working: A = 0.27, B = 0.348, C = 0.21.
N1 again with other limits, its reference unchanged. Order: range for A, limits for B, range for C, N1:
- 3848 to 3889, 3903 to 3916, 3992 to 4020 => -0.205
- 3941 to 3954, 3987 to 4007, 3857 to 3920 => -0.142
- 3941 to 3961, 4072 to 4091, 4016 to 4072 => -0.206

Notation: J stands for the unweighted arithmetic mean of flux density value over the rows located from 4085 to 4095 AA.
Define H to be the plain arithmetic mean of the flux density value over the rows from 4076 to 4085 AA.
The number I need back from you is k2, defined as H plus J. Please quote 3.15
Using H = 1.50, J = 1.65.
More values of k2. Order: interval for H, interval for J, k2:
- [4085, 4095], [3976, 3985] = 3.30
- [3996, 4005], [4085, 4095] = 3.29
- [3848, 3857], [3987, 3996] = 3.38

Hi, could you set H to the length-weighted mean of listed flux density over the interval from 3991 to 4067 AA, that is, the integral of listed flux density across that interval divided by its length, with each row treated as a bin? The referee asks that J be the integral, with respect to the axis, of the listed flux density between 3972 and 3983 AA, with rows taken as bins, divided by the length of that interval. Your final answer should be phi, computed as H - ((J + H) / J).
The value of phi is -0.428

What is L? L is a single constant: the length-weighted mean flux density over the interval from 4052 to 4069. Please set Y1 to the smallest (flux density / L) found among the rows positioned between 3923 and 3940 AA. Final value 0.89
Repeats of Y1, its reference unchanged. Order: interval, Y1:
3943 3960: 1.04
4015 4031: 0.99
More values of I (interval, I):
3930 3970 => 3956.80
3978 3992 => 3989.74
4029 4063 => 4039.66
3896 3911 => 3904.31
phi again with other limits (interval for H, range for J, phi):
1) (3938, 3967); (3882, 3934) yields -0.310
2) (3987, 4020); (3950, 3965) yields -0.319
